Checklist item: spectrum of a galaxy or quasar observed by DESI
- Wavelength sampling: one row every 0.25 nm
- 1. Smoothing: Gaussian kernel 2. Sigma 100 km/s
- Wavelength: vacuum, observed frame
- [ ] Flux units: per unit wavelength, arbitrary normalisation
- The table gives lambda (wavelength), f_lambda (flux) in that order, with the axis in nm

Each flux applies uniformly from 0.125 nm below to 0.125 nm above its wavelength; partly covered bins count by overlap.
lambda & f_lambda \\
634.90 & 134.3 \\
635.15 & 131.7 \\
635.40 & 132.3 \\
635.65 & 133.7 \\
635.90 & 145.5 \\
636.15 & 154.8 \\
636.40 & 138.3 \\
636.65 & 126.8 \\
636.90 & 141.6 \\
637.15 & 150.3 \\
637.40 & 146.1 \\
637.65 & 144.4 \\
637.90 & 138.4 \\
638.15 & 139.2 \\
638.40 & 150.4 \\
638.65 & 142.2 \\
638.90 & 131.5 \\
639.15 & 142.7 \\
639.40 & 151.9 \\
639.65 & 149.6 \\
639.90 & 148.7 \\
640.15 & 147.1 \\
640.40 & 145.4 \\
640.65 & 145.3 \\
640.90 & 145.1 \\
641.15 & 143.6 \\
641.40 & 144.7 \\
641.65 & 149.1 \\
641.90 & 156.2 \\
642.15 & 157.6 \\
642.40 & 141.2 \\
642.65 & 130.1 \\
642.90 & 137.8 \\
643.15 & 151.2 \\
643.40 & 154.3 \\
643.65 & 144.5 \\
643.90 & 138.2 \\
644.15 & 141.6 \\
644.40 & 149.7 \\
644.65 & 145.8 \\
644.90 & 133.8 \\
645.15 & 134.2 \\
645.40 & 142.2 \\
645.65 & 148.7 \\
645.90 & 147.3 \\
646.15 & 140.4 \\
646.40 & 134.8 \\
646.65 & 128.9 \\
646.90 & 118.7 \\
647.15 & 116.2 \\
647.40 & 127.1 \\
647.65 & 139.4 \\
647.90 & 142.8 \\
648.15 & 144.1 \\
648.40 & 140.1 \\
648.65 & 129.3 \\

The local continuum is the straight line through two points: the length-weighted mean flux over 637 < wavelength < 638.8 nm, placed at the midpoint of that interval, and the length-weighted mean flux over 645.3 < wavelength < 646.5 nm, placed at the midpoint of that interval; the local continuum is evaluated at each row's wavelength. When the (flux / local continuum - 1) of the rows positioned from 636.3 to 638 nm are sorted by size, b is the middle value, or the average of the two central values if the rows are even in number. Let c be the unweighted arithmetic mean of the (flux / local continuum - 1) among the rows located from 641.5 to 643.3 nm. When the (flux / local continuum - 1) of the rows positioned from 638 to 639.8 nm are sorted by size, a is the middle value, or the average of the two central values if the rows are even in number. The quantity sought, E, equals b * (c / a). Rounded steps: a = -0.01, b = -0.019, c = 0.019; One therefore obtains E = 0.041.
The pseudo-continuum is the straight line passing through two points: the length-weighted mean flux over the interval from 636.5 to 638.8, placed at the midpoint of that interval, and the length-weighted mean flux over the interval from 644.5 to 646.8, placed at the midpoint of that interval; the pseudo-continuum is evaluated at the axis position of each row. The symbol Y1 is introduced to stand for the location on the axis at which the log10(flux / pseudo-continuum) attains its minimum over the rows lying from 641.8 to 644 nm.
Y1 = 642.65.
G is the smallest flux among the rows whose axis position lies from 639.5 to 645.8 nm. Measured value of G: 130.1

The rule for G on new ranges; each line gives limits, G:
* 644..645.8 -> 133.8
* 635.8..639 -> 126.8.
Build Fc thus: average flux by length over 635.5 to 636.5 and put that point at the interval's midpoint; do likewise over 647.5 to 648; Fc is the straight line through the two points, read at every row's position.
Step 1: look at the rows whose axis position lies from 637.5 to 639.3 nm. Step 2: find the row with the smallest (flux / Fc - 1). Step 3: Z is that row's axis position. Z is 638.90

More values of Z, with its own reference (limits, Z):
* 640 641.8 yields 641.15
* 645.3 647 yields 646.90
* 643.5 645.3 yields 644.90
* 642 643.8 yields 642.65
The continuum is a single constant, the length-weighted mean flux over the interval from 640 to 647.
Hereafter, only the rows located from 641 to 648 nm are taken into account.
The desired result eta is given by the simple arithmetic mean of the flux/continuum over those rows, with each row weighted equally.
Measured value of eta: 0.98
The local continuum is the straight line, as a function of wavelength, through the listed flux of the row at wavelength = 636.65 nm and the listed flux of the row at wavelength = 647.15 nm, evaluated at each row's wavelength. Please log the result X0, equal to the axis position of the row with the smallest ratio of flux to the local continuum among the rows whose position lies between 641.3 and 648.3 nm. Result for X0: 647.15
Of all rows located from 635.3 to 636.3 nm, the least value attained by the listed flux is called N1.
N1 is 132.3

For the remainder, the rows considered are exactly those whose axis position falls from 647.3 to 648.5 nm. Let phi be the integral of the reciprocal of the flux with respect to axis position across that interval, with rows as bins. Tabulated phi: 0.0087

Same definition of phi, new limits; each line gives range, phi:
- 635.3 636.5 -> 0.0085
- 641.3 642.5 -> 0.0080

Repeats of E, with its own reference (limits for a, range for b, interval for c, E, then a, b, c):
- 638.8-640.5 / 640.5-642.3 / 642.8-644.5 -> 0.007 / 0.02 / 0.011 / 0.015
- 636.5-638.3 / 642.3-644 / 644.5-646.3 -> -0.007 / -0.02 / -0.016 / -0.008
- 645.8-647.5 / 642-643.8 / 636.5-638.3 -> 0.002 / -0.10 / 0.009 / -0.023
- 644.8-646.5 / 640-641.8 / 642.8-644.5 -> -0.009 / -0.02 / 0.011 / 0.015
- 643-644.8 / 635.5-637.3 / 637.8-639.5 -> 0.012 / 0.02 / -0.019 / -0.012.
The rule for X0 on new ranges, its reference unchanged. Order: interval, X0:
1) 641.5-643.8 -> 642.65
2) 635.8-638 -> 636.65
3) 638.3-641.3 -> 638.90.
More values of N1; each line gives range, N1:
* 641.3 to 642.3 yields 144.7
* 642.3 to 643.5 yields 130.1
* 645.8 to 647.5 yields 116.2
